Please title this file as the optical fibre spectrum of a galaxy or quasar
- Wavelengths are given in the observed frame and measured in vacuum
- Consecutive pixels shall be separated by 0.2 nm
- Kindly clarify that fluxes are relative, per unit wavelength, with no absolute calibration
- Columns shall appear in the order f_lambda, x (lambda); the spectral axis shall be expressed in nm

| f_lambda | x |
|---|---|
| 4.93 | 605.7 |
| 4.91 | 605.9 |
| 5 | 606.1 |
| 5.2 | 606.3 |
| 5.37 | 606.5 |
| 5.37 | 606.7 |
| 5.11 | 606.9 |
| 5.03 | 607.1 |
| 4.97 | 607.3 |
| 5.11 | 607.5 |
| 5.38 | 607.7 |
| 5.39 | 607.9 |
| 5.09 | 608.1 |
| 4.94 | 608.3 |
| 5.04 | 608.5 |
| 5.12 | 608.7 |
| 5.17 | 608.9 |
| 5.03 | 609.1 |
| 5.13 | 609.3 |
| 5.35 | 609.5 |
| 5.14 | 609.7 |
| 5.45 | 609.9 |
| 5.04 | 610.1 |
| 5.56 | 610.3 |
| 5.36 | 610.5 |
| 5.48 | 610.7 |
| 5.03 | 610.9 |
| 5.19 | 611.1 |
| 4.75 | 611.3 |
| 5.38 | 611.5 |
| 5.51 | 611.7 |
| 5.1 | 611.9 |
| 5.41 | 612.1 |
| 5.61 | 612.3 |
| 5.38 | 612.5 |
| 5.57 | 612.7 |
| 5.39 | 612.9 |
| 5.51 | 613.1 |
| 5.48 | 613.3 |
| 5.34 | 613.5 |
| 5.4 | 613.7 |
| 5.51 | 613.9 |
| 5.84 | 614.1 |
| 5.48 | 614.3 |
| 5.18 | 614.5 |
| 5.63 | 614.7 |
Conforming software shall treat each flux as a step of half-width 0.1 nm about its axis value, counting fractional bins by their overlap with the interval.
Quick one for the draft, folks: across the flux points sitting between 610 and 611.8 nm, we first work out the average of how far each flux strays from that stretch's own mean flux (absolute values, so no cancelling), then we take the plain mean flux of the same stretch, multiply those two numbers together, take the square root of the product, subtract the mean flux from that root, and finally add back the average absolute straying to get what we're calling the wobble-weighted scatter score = -3.94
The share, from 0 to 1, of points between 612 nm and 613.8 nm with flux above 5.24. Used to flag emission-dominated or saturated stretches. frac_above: 1.00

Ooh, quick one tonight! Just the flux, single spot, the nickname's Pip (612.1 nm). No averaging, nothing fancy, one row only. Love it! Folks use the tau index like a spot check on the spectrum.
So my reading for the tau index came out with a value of 5.41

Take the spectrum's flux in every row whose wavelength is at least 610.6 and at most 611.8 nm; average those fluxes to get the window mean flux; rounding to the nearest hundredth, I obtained 5.22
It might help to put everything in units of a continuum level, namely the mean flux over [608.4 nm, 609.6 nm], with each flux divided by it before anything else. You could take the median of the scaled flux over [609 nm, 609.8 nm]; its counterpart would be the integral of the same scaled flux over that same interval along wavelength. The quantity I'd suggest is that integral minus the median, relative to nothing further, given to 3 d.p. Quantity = -0.196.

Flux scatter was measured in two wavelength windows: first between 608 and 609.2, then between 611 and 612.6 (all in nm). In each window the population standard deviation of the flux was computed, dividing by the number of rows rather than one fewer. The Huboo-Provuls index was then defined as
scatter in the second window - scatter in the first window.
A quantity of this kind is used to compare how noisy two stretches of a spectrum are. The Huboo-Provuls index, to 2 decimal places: 0.18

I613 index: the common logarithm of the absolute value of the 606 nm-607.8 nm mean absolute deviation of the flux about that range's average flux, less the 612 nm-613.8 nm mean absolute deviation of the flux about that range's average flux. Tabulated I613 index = -1.20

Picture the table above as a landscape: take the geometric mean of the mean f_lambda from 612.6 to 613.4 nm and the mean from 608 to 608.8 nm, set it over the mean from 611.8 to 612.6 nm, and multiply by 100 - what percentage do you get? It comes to 98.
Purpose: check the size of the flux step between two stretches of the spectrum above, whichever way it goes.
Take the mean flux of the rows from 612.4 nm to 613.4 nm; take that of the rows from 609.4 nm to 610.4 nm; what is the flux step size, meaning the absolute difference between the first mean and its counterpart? 0.16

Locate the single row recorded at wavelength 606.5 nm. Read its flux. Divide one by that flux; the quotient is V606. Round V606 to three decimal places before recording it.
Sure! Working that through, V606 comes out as 0.186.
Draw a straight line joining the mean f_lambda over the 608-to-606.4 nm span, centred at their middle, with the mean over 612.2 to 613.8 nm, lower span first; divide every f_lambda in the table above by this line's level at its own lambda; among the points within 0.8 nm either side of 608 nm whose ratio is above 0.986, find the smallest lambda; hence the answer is 607.7 nm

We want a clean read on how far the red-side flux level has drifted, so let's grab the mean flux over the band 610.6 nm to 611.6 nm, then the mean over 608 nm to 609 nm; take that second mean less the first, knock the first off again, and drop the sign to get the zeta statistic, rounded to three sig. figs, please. 5.26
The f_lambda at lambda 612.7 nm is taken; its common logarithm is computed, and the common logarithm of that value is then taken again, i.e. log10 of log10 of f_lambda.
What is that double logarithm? -0.127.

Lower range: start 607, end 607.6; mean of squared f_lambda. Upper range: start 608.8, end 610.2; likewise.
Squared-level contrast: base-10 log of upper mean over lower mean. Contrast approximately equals 0.026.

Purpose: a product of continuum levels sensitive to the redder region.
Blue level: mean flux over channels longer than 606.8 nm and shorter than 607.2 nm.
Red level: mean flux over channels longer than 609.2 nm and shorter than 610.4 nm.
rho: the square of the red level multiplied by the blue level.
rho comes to 141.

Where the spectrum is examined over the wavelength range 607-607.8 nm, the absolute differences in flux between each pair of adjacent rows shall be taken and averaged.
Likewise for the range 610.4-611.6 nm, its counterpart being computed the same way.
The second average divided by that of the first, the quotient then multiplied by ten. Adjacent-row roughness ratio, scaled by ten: 23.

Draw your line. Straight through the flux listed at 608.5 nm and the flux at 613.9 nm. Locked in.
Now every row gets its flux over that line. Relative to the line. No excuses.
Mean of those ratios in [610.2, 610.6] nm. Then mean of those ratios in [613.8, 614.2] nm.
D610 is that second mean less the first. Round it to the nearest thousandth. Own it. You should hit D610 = -0.021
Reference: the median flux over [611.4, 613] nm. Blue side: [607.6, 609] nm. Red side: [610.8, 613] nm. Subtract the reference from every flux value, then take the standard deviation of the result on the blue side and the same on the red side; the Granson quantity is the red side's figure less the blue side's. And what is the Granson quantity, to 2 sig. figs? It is 0.091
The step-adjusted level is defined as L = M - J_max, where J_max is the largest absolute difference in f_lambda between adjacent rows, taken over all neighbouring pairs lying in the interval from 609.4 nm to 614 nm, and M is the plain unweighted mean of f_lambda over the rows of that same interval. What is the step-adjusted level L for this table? 4.72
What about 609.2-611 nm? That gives 4.76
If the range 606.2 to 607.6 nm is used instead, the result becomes 4.91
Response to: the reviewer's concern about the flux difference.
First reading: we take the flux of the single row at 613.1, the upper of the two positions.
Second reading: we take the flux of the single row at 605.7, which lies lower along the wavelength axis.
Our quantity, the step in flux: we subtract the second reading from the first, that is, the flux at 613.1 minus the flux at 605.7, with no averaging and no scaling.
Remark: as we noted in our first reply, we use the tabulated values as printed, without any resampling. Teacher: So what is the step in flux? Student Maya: 0.6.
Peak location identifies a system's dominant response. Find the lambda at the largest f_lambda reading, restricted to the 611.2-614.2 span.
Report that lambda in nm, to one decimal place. 614.1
